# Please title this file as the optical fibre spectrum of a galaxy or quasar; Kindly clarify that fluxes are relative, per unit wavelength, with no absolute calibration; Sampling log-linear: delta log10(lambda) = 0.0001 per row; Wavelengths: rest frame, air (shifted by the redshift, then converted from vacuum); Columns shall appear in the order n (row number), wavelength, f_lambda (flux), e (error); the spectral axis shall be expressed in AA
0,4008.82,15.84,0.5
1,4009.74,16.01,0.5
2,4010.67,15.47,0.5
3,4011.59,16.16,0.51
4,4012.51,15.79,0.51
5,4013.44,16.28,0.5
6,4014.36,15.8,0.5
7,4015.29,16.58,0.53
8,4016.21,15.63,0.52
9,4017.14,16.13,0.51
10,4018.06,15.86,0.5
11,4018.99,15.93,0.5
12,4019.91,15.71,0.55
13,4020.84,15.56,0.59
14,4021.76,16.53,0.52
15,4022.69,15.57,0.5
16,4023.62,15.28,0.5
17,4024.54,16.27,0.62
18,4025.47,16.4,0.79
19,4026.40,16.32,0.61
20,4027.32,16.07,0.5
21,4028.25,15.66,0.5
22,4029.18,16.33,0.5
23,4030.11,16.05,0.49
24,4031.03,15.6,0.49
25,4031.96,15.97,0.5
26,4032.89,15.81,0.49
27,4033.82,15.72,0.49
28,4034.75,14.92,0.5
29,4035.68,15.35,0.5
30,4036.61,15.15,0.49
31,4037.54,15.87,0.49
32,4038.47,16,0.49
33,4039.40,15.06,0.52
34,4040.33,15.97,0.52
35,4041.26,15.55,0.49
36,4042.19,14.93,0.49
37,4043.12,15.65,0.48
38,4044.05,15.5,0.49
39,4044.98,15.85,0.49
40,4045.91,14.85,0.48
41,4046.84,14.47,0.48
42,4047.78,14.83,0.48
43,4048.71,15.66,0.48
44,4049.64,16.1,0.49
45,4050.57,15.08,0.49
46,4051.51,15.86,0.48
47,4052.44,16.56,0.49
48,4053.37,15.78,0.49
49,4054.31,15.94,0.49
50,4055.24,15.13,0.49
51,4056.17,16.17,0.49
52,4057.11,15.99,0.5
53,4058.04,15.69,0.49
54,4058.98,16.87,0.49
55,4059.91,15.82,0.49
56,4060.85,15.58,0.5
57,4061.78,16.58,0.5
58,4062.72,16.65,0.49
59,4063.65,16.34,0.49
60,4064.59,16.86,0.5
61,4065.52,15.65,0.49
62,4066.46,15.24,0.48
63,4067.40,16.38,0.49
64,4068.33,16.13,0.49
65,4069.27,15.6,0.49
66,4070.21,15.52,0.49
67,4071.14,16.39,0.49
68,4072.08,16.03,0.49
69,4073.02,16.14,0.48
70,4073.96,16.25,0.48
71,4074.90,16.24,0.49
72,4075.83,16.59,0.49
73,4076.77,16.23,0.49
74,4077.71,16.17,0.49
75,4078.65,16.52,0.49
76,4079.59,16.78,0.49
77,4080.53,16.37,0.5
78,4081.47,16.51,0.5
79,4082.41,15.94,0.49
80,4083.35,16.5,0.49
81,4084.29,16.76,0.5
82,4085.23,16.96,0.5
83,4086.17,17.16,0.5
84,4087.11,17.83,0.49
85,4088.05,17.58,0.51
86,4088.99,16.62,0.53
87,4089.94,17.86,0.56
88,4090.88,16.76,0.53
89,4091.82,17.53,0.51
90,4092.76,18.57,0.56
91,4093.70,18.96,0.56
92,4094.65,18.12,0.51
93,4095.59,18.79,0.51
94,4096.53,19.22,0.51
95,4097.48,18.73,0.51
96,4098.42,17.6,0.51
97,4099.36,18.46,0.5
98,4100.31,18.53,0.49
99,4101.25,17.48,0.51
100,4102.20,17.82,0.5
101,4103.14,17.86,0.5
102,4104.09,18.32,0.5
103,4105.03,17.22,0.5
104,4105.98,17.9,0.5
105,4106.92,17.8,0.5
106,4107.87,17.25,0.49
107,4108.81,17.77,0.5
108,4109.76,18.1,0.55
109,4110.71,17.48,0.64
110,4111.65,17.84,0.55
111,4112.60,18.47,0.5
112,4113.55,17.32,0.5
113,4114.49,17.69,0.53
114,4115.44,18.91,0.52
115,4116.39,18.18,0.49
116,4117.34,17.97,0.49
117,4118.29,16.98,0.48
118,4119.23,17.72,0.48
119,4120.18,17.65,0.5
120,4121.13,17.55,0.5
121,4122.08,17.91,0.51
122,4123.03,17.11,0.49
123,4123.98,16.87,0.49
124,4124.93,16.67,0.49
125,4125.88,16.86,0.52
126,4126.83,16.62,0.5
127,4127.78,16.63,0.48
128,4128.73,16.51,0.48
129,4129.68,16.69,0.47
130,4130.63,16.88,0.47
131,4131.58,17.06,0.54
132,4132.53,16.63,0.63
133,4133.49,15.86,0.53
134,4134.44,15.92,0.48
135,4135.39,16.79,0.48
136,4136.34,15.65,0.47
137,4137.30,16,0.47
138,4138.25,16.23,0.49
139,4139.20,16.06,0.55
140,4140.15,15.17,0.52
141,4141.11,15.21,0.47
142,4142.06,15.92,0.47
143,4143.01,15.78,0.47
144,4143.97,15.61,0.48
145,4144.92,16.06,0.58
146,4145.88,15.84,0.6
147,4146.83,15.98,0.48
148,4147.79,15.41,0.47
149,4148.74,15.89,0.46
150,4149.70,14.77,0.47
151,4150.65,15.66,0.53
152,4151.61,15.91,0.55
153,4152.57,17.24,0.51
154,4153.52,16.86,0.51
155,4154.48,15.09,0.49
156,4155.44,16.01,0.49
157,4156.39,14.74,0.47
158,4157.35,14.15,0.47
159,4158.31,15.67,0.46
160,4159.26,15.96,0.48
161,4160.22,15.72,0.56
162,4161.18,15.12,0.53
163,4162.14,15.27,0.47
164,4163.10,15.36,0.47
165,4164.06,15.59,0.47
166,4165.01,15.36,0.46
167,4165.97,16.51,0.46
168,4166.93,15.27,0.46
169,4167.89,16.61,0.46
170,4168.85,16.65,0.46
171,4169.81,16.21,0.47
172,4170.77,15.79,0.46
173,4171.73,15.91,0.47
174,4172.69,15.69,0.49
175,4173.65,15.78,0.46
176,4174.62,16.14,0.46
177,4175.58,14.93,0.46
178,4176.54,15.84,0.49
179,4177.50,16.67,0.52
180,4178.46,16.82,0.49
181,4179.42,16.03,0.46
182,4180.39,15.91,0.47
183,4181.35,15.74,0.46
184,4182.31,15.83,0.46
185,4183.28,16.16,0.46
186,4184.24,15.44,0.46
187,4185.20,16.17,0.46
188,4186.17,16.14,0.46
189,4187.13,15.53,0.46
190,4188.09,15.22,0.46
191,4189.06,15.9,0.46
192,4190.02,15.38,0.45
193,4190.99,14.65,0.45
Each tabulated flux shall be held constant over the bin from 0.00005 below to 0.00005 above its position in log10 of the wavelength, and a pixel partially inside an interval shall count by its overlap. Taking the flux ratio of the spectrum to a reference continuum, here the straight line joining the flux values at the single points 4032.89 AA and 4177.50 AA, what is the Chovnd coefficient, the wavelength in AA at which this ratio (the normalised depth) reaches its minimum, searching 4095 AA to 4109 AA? 4105.03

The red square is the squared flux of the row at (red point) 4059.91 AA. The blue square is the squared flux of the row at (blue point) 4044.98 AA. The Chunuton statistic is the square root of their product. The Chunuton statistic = 251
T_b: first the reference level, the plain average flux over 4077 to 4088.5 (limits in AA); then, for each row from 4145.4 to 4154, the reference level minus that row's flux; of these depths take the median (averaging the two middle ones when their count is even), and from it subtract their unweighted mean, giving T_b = 0.06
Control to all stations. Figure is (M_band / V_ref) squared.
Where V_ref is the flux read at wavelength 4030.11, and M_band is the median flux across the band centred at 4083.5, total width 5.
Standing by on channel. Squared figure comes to 1.06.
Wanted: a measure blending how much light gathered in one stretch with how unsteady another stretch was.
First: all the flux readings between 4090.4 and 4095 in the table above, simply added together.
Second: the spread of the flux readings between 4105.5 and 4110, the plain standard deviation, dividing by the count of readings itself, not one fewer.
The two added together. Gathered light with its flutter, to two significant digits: 90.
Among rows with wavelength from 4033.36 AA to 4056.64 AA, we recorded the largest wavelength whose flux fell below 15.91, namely 4055.24 AA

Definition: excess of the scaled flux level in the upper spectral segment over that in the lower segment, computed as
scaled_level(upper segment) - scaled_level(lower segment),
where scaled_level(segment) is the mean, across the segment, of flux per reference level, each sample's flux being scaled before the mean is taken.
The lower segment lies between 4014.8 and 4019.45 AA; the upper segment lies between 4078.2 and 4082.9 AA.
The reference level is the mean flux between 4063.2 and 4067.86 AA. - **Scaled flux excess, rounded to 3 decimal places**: 0.025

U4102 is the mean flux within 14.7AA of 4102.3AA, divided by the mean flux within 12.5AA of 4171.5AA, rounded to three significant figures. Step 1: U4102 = 1.13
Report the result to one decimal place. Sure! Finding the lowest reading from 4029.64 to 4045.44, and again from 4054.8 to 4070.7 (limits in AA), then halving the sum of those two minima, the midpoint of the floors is 15.0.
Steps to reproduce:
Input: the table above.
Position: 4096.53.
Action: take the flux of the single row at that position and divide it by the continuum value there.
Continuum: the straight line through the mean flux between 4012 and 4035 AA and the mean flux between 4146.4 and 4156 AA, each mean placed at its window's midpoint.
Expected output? 1.21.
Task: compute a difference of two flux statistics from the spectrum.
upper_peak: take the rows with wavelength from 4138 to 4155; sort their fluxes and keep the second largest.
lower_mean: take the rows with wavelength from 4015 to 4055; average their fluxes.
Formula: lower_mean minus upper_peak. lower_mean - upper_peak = -1.1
